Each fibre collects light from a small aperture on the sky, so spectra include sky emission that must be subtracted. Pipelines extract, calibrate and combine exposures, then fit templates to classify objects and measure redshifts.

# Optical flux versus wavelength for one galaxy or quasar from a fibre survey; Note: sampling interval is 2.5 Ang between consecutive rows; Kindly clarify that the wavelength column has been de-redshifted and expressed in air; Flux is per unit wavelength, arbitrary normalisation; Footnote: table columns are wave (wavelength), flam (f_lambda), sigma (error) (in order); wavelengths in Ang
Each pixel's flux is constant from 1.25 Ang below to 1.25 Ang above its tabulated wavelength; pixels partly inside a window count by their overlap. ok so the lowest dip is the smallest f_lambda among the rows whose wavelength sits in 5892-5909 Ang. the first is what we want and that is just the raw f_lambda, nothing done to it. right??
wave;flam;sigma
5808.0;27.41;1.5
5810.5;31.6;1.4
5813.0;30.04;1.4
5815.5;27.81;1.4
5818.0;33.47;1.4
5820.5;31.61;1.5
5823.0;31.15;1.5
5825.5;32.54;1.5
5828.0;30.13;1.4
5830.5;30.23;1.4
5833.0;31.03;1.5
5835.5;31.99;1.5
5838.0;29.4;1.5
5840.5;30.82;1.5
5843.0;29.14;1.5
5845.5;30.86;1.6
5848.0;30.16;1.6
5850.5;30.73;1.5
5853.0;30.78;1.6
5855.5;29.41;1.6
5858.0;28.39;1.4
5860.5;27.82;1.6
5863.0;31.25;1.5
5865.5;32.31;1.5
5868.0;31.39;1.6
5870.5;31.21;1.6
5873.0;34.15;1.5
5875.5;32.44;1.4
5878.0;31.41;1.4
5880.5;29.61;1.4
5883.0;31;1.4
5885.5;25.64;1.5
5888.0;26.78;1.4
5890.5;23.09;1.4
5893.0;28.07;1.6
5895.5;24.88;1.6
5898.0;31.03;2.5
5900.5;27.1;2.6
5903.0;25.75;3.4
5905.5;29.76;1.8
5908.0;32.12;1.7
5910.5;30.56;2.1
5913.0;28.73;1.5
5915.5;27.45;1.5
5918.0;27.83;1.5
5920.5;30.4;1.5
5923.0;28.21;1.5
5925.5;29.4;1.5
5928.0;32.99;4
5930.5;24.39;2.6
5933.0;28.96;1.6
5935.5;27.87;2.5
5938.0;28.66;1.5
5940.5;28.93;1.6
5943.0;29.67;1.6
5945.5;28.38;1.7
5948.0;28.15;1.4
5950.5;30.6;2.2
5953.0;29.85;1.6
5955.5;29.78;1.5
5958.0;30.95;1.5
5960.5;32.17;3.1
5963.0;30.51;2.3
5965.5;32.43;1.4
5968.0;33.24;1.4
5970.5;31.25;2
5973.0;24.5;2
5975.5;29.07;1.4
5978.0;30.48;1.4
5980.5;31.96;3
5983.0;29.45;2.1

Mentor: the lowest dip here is 24.88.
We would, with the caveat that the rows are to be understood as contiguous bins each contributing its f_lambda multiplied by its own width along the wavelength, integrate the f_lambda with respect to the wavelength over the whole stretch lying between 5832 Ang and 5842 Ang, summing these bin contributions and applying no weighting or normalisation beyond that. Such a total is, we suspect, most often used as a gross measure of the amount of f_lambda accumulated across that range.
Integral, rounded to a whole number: 308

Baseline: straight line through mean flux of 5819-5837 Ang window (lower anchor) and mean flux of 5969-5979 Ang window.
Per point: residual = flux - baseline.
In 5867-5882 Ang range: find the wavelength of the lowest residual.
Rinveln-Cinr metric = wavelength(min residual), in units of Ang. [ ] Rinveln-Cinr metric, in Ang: 5880.5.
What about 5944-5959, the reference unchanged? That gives 5948.0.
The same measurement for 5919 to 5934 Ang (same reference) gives 5930.5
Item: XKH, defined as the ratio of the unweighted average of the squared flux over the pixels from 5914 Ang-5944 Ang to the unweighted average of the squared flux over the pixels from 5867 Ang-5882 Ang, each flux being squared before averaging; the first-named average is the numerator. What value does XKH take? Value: 0.82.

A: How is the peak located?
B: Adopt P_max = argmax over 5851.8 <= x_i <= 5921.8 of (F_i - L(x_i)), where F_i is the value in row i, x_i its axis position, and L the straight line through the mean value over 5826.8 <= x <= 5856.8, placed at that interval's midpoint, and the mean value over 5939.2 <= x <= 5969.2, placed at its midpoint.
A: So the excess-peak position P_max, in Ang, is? 5873.0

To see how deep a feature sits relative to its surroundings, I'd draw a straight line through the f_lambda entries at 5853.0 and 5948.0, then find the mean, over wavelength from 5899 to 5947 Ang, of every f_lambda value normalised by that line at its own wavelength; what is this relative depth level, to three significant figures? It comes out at 0.999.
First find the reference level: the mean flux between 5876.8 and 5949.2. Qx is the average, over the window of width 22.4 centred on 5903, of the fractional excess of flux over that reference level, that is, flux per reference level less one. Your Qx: 0.01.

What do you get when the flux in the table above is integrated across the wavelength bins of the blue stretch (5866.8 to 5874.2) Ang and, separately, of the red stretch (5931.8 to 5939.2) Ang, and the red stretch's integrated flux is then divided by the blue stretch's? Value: 0.88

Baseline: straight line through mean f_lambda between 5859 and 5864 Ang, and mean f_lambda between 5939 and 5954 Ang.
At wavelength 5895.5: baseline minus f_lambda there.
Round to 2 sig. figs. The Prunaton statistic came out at 4.5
